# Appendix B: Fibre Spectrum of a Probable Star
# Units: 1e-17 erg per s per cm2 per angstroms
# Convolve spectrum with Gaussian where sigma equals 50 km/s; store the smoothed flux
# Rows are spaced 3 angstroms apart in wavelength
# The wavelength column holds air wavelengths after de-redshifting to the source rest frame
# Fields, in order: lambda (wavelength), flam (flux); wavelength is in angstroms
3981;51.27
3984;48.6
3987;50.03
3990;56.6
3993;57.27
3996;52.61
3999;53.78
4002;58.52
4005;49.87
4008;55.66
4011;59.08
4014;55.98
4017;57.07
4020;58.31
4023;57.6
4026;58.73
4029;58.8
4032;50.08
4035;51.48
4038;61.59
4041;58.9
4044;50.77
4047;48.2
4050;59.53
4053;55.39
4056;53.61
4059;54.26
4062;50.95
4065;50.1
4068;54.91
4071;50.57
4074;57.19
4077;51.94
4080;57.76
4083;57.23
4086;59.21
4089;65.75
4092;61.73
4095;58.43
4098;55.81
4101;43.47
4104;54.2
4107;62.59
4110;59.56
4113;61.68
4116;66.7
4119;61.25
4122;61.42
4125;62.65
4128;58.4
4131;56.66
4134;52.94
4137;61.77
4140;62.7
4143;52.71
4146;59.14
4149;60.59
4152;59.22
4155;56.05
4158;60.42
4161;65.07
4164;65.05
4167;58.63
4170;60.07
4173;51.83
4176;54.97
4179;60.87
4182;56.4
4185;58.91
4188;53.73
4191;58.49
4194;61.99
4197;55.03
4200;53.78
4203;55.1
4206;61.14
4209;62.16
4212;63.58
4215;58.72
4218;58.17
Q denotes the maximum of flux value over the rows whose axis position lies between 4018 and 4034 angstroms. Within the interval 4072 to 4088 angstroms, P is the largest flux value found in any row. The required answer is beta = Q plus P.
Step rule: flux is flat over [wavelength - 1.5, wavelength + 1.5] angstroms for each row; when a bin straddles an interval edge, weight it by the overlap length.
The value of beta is 118.0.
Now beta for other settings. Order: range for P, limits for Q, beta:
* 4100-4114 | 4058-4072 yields 117.5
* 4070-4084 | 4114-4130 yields 124.5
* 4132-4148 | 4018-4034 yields 121.5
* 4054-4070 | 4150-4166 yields 120.0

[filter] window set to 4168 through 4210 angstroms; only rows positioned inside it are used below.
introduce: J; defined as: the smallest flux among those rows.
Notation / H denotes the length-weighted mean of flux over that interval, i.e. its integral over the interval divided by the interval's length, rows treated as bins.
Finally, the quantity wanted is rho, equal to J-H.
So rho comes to -6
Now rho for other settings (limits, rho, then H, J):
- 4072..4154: -15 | 58.6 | 43.47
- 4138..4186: -7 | 58.9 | 51.83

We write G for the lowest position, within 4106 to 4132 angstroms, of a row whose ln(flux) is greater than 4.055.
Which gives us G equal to 4107 angstroms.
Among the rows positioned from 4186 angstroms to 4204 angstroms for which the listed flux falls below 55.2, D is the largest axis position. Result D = 4203 angstroms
